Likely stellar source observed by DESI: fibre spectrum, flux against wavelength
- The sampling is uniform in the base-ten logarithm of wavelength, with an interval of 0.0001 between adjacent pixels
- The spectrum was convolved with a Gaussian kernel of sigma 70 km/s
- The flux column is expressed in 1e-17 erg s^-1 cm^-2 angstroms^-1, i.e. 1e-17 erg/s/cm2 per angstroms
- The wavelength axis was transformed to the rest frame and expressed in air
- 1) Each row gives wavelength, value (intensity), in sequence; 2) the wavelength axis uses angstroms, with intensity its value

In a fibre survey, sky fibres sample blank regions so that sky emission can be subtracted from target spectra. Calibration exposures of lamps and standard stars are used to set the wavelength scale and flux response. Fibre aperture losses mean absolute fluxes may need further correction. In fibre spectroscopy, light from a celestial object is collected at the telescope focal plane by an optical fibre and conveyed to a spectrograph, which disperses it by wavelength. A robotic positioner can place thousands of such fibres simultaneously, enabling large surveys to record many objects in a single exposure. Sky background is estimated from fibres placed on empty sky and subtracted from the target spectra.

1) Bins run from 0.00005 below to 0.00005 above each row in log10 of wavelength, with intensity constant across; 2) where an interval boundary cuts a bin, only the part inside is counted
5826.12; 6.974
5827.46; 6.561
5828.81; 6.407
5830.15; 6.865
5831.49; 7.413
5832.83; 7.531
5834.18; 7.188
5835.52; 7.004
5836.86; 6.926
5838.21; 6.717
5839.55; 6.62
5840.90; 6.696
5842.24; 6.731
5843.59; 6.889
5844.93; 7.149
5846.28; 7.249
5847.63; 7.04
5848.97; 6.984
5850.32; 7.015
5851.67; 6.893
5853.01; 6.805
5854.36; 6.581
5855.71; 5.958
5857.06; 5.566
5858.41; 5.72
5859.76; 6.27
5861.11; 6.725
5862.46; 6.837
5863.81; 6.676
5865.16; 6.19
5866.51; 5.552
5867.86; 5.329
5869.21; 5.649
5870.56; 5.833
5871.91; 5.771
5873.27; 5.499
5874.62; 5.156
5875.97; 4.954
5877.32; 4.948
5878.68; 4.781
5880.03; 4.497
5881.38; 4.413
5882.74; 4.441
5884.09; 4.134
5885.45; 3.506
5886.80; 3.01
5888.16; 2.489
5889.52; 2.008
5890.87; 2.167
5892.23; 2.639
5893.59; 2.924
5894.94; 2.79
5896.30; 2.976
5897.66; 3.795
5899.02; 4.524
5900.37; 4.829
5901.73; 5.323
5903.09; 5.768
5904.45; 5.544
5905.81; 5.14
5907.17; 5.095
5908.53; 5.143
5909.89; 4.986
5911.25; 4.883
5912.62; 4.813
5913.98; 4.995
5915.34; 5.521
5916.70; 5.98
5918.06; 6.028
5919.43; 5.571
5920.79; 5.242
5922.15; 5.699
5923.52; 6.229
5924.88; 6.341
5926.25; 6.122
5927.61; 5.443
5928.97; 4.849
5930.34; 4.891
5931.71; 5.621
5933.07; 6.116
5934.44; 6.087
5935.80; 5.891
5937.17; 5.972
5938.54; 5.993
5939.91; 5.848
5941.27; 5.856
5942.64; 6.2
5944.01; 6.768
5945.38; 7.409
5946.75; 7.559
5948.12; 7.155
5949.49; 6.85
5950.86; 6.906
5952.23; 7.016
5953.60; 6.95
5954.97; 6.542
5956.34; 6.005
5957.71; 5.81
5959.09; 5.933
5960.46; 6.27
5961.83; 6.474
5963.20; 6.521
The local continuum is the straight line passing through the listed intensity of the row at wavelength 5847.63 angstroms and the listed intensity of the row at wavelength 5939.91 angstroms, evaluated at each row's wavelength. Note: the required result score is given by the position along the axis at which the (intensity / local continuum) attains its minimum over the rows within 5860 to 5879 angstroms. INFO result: 5878.68 angstroms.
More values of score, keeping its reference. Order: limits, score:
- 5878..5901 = 5889.52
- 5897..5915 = 5897.66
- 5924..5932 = 5928.97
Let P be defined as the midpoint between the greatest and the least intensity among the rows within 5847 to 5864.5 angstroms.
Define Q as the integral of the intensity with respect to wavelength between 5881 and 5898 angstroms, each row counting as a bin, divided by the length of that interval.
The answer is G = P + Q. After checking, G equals 9.4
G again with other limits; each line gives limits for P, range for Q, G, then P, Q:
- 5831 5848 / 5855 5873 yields 13.1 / 7.1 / 6.0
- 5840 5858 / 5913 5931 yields 12.0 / 6.4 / 5.6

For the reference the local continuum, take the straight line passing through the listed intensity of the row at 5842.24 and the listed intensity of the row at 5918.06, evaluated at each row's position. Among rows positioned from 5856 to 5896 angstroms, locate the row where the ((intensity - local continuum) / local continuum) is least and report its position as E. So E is 5889.52 angstroms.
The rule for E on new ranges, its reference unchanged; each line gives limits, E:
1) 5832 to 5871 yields 5867.86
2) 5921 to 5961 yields 5928.97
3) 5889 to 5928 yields 5889.52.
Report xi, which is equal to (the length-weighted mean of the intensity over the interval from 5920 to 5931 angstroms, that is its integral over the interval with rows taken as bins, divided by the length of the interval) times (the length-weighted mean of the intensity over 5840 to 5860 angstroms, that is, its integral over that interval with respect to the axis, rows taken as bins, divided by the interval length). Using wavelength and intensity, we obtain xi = 37.2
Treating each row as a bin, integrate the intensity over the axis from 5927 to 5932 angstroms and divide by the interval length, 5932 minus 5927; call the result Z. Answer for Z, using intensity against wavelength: 5.2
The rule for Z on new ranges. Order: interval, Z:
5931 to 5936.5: 5.9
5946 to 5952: 7.1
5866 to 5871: 5.6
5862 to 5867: 6.3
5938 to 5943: 6.0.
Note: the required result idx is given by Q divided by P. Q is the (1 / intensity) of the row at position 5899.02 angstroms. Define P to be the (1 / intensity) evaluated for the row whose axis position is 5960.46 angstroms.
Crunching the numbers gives 1.39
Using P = 0.159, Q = 0.221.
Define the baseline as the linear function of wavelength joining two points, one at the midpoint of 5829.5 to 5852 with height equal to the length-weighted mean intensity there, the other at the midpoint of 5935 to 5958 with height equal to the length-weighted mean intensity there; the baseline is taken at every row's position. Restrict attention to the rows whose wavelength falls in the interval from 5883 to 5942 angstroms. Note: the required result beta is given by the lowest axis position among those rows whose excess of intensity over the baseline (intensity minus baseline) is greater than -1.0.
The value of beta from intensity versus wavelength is 5903.09 angstroms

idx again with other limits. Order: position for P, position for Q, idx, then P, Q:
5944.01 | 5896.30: 2.27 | 0.148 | 0.336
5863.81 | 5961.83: 1.03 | 0.150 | 0.154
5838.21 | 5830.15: 0.98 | 0.149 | 0.146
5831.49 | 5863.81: 1.11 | 0.135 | 0.150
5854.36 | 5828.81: 1.03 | 0.152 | 0.156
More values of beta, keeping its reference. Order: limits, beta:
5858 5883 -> 5859.76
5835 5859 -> 5835.52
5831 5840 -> 5831.49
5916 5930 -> 5916.70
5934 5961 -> 5934.44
